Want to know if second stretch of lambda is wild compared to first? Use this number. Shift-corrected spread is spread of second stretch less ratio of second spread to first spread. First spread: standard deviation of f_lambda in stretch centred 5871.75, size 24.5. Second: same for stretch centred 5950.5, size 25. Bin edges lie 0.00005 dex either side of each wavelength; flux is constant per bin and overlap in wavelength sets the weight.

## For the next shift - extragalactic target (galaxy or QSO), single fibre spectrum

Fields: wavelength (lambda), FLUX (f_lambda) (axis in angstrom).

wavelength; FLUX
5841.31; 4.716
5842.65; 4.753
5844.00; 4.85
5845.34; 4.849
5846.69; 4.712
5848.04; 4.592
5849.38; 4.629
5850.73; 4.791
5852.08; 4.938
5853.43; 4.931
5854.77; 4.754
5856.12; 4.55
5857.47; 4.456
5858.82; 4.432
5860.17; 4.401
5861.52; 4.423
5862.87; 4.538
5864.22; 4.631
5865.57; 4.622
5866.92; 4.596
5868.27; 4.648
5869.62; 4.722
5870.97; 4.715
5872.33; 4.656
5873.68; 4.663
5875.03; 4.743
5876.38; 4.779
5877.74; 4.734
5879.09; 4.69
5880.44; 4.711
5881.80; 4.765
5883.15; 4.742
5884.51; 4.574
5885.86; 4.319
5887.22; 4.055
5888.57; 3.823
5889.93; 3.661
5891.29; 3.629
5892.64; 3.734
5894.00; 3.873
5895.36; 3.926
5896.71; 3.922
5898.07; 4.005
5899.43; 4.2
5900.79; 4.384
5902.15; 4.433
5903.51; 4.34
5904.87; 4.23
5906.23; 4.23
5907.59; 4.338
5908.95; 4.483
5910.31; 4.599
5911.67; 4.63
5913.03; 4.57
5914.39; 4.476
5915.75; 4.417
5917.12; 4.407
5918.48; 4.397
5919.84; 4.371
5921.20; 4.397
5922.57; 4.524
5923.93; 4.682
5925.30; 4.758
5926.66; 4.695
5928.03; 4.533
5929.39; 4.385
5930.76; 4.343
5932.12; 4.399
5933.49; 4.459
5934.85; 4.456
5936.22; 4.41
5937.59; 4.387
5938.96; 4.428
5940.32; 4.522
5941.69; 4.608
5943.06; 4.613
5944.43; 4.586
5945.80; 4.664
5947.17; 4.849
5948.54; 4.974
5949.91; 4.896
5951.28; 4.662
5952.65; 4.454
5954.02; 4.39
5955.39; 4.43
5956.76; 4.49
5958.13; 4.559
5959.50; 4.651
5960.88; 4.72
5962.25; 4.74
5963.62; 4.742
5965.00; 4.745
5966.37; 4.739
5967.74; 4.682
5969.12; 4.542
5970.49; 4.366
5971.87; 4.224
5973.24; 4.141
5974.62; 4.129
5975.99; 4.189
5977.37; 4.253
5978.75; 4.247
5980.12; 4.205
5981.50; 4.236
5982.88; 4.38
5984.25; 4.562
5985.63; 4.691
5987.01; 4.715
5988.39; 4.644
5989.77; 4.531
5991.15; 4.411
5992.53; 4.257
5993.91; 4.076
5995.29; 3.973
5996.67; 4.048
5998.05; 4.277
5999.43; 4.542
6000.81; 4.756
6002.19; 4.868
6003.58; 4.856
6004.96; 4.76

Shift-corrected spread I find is -1.4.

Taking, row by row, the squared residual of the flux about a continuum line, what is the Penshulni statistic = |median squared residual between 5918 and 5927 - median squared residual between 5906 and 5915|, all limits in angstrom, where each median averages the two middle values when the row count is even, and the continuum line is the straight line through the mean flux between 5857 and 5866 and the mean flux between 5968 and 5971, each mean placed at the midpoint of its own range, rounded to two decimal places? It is 0.00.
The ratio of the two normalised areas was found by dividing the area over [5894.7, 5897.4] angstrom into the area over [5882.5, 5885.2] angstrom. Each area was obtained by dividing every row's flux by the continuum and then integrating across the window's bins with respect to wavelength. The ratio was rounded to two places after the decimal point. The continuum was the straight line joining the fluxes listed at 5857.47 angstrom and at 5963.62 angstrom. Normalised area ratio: 1.19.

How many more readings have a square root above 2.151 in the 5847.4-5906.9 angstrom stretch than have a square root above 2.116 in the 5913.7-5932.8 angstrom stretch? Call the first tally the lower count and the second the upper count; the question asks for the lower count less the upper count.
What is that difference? 13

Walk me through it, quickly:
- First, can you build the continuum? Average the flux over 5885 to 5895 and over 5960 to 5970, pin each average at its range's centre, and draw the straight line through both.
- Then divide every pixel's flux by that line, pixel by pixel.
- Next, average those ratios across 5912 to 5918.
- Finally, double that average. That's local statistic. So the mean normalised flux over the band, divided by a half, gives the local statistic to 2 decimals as 2.15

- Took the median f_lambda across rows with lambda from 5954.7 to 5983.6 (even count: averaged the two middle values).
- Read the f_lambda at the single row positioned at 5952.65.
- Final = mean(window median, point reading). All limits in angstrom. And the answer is 4.44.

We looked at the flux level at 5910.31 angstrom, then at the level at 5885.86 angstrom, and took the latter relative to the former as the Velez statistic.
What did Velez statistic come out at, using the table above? 0.94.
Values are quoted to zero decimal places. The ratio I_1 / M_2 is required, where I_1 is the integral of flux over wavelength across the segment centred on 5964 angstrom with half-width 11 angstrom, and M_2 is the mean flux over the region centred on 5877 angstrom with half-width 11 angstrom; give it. 21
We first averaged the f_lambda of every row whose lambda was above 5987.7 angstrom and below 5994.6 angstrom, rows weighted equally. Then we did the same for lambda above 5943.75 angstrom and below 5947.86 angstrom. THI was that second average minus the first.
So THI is 0.32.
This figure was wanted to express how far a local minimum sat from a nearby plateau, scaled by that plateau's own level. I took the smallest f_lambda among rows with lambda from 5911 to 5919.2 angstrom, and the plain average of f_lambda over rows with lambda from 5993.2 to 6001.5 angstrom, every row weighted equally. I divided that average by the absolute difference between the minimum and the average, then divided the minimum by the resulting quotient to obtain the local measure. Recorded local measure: 0.12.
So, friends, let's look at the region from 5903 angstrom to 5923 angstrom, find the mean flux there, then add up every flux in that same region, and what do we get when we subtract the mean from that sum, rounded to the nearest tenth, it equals 62.0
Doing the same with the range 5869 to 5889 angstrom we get 64.1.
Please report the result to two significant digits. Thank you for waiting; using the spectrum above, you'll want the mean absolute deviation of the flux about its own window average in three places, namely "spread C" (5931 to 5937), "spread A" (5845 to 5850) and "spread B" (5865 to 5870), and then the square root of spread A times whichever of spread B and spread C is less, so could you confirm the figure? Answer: 0.047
